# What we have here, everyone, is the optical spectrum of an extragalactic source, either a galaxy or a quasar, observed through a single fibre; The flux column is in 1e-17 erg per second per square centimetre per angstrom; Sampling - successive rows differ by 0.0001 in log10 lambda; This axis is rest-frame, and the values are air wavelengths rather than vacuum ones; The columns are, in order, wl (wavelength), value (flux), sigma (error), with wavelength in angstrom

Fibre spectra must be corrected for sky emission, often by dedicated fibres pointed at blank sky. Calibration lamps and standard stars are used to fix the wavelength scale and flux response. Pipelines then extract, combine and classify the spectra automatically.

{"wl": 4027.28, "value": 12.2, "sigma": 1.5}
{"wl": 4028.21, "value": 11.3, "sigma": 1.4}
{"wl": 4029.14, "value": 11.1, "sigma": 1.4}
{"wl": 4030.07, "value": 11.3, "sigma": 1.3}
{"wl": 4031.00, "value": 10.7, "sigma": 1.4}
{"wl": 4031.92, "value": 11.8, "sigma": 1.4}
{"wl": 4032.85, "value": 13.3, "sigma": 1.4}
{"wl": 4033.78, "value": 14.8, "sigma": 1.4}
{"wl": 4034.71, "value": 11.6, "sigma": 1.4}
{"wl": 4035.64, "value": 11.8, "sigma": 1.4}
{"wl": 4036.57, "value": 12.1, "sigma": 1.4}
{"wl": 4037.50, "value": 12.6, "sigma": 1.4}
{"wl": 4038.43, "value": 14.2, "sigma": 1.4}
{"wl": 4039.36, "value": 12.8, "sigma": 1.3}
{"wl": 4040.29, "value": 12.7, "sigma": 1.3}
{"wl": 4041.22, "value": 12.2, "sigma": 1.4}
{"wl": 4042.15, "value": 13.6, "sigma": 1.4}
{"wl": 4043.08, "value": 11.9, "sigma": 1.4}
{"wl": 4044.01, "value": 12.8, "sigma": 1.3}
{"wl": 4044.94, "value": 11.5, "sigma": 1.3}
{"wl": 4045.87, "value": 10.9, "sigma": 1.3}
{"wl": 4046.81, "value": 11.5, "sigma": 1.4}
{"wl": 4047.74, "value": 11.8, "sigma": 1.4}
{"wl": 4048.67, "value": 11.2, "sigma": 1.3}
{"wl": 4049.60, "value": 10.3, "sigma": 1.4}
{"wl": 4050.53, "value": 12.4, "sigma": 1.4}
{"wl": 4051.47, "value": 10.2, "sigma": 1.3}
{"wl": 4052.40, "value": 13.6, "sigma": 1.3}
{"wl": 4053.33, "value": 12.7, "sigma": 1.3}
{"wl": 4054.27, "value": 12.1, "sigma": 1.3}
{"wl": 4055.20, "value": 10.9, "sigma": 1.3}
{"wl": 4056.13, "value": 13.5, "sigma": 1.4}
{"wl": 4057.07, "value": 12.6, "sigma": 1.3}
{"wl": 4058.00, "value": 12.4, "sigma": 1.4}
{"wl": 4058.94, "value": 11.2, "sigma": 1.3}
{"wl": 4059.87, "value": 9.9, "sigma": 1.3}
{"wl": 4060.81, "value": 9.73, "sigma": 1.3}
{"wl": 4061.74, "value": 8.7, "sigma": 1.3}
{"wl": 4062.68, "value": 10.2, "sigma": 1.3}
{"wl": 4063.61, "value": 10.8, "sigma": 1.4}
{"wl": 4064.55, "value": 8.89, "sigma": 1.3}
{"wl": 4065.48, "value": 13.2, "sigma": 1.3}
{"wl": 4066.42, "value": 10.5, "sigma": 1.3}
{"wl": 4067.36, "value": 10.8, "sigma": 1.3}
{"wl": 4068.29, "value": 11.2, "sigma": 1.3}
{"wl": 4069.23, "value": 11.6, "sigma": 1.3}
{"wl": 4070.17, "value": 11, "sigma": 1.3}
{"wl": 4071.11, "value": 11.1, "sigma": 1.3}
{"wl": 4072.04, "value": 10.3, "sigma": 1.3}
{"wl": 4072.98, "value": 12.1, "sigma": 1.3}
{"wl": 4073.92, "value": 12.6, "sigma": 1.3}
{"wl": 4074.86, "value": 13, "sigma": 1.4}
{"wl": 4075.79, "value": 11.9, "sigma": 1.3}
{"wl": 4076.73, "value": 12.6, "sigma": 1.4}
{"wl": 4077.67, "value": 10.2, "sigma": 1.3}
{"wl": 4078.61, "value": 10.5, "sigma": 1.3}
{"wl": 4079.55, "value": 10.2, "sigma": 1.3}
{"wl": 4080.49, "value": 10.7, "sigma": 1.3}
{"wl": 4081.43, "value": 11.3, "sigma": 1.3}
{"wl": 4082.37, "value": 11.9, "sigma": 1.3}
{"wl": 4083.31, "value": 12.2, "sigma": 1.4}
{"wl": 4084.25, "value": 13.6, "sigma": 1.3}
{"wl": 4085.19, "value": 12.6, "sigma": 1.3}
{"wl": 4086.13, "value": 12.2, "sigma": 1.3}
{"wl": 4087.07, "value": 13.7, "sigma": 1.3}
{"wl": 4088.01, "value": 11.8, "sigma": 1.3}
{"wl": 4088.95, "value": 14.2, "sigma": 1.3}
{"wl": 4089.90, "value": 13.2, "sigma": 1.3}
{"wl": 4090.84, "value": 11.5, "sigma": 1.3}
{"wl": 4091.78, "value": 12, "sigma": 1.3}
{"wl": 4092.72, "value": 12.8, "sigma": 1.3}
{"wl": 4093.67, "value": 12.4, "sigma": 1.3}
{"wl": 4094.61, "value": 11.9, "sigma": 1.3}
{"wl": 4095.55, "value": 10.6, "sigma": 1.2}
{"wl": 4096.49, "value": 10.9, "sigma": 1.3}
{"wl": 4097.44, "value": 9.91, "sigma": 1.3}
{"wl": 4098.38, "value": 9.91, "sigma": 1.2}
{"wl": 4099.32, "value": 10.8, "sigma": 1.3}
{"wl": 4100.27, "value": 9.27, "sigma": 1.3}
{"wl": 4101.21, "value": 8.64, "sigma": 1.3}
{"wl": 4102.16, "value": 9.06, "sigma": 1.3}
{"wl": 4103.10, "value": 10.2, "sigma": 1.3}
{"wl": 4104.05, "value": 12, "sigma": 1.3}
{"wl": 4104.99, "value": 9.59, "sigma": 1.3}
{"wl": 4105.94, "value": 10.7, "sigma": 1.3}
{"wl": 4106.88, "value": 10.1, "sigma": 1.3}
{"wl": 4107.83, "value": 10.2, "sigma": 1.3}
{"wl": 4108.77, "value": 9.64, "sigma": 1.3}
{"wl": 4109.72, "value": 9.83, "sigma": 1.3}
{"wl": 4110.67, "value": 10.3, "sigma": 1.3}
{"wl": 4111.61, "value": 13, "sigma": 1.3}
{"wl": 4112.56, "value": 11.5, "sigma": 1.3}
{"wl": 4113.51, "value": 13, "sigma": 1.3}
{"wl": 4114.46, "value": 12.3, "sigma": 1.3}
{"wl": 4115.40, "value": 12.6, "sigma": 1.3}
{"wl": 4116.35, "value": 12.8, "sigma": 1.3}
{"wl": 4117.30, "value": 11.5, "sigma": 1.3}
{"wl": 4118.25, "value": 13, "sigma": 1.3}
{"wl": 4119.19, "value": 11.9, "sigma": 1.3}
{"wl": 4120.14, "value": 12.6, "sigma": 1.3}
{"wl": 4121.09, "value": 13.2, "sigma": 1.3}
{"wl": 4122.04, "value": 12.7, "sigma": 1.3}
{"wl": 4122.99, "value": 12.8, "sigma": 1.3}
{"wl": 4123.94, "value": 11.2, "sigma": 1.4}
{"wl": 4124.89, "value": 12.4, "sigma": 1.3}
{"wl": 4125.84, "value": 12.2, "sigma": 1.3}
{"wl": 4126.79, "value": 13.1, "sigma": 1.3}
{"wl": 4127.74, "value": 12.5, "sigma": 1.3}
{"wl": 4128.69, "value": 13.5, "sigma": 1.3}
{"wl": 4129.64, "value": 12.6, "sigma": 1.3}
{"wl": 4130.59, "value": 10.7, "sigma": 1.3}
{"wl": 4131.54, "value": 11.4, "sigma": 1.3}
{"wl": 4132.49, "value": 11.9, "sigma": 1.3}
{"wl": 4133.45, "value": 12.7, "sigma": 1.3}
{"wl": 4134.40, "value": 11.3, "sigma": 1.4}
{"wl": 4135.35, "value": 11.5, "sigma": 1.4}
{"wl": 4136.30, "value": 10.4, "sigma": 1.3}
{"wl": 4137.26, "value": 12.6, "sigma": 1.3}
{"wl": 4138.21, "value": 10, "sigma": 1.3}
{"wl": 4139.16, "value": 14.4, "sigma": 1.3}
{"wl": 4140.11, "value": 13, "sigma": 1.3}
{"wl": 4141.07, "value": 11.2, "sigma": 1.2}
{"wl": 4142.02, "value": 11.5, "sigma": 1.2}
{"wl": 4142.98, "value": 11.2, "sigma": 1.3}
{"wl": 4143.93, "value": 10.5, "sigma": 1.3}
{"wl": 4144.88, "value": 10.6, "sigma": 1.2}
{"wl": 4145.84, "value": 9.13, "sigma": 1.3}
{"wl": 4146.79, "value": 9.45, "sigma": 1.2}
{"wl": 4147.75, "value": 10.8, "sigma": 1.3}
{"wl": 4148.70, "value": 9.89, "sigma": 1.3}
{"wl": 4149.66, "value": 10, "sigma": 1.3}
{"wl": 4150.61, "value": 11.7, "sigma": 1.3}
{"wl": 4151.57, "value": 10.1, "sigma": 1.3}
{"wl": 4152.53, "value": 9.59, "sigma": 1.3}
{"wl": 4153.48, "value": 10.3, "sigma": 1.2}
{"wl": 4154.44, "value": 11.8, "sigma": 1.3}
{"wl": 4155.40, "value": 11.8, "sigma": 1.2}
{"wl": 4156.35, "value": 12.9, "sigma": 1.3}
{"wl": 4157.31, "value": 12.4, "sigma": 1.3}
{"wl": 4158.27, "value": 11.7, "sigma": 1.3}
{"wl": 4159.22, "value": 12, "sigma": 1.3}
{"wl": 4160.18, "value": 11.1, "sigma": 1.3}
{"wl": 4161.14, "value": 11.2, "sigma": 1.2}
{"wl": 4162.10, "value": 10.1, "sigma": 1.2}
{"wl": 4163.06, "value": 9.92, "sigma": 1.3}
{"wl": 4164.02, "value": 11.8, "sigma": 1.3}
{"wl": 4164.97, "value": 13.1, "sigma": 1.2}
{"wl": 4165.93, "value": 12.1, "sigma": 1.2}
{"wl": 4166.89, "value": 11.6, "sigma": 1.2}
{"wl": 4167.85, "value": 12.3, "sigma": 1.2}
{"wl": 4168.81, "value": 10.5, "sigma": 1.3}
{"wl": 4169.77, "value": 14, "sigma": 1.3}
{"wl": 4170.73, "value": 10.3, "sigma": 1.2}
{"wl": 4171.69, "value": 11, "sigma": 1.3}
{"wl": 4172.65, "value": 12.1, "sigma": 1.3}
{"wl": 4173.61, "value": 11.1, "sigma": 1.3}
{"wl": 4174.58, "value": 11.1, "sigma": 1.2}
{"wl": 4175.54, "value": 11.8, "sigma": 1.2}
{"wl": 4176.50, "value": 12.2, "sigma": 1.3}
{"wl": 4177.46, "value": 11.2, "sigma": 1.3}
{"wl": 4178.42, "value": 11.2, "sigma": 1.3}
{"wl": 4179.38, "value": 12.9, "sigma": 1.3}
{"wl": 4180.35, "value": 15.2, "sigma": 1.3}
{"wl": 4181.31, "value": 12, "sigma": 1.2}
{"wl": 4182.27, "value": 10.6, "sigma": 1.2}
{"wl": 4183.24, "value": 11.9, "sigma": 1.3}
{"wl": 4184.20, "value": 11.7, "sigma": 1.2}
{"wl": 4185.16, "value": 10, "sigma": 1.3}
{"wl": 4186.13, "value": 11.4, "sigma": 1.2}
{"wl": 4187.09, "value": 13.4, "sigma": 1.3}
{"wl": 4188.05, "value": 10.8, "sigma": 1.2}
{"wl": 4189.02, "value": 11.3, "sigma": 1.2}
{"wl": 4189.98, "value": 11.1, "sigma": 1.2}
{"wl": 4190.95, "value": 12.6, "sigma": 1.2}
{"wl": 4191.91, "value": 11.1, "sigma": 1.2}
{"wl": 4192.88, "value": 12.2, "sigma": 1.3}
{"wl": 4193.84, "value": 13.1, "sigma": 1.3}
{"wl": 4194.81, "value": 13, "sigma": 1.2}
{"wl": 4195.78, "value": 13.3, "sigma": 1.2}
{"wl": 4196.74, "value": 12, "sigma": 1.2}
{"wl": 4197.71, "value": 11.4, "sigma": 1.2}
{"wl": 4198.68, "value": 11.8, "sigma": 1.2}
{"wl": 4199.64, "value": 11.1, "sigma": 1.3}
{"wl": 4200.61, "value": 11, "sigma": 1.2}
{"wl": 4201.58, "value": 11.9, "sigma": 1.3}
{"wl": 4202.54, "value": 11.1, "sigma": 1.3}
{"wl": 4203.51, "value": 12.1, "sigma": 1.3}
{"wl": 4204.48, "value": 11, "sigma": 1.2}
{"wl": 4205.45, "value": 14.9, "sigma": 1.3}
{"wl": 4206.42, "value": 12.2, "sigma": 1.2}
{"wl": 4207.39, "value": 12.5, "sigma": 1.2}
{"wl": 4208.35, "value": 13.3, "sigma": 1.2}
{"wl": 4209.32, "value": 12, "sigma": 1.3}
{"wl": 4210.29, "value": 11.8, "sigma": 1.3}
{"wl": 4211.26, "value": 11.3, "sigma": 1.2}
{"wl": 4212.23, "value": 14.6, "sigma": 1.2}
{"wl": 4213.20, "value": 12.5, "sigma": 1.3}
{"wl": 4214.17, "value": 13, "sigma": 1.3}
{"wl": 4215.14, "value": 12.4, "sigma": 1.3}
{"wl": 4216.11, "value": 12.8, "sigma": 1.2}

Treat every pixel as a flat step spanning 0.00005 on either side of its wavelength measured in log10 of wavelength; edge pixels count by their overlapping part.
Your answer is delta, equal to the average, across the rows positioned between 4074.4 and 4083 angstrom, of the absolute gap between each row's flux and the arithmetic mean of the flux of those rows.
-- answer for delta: 0.87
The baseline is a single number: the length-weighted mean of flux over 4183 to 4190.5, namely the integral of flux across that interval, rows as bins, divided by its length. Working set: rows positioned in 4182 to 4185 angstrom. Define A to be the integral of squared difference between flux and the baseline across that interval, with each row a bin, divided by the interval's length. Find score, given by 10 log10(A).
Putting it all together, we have -3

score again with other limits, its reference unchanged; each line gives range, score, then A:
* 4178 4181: 7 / 5.2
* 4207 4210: 2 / 1.5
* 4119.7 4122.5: 3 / 2.0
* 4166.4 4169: -3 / 0.5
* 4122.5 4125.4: 0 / 0.9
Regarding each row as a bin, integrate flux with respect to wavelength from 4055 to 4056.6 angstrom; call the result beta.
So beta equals 20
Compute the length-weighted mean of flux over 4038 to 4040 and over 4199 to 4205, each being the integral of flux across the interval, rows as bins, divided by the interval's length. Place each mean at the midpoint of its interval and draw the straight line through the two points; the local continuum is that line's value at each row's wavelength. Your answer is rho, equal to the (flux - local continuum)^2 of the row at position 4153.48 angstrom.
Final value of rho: 2.9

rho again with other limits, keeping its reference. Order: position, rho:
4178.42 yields 0.2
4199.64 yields 0.1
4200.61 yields 0.2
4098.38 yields 7.7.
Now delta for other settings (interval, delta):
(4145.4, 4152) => 0.63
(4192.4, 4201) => 0.71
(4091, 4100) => 0.91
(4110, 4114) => 1.05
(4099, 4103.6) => 0.72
